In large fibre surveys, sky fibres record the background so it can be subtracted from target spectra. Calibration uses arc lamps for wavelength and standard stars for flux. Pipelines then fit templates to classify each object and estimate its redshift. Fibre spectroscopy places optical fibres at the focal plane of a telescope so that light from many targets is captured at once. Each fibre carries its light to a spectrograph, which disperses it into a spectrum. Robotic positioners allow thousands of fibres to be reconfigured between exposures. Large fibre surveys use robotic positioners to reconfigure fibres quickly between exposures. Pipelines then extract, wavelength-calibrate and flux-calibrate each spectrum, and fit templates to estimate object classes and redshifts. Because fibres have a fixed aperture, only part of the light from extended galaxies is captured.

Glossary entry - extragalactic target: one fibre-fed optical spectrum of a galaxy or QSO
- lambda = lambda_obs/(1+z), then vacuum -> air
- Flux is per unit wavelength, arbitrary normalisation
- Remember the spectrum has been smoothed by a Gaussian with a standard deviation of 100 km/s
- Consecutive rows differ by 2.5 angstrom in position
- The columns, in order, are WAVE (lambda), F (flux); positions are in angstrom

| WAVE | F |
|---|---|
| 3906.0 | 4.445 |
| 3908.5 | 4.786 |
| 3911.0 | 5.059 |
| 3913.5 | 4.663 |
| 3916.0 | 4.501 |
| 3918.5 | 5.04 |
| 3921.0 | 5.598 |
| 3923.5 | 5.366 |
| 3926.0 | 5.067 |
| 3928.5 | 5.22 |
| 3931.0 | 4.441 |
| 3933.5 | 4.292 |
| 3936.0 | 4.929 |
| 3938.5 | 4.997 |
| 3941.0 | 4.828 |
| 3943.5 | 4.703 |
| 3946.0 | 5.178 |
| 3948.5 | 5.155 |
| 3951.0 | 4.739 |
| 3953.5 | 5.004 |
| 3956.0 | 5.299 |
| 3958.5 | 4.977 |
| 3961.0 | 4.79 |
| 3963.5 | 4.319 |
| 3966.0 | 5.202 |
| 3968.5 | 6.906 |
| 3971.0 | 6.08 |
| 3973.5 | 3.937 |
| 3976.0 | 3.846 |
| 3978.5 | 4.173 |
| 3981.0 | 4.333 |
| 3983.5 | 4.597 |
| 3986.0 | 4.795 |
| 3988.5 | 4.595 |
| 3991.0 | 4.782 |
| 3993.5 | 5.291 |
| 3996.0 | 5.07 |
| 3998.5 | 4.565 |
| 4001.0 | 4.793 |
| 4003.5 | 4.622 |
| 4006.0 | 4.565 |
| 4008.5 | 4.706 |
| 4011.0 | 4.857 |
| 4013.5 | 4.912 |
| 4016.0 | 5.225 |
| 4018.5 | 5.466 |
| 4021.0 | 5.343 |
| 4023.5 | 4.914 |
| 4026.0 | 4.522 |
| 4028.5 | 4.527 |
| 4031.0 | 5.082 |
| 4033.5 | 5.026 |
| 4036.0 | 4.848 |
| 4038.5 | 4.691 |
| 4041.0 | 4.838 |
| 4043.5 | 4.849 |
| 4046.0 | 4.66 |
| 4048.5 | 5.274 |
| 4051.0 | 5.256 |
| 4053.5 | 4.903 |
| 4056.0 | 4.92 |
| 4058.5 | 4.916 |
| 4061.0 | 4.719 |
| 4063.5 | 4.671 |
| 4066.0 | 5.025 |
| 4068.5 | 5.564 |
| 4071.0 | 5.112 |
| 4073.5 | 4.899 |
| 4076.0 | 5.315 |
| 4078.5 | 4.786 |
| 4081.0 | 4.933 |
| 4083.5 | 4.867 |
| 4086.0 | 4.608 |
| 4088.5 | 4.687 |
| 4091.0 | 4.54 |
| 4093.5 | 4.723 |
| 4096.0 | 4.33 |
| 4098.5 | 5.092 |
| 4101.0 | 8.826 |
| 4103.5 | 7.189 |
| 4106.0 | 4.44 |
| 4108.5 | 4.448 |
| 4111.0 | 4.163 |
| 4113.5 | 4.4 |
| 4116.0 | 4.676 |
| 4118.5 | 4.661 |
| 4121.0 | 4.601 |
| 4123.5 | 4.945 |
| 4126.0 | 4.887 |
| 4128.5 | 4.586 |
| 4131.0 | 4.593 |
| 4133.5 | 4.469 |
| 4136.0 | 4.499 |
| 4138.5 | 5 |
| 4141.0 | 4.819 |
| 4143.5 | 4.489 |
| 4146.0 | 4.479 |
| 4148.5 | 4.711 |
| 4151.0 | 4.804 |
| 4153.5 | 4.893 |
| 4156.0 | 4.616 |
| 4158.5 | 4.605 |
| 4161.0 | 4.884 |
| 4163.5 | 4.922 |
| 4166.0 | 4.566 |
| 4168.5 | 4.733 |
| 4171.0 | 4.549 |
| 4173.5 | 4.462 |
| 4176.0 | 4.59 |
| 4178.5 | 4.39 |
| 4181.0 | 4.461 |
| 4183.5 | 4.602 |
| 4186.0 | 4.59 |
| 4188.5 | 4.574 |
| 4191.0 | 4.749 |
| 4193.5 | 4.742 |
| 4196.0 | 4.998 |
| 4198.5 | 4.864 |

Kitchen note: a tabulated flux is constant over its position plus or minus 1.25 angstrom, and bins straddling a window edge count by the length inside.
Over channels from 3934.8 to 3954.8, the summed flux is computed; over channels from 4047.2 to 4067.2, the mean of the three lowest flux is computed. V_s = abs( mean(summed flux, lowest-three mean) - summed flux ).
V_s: 17.4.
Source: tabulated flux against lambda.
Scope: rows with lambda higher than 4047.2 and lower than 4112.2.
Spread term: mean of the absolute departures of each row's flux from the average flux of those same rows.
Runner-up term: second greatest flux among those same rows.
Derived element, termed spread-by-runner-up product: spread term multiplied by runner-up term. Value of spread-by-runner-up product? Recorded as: 3.8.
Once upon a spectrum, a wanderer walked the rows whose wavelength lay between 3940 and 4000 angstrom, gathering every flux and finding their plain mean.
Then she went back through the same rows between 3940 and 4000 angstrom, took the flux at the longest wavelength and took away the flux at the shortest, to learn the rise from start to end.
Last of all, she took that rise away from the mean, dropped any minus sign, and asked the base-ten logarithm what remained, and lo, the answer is 0.71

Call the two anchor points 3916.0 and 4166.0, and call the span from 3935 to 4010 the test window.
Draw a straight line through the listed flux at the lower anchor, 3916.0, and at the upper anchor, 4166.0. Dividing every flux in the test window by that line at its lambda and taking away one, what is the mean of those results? 0.076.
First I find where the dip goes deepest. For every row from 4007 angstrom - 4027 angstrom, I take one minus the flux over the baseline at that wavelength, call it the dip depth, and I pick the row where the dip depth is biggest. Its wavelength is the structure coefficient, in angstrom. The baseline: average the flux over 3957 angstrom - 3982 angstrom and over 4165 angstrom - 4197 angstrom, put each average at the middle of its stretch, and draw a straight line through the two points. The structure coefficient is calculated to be 4026.0 angstrom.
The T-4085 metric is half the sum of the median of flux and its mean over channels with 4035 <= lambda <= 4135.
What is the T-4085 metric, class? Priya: 4.88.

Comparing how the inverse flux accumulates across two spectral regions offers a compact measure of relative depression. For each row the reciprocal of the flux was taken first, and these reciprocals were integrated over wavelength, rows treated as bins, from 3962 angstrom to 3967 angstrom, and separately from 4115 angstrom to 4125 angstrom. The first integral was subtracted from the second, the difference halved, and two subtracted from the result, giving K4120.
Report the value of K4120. -1.47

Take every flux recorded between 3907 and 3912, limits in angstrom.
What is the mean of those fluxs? 4.9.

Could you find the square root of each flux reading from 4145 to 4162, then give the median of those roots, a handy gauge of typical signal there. 2.17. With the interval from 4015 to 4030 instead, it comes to 2.25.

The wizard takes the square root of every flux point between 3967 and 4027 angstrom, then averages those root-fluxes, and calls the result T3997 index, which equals 2.20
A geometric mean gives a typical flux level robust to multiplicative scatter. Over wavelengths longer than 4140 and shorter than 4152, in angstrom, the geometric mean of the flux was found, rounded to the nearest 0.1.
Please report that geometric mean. 4.7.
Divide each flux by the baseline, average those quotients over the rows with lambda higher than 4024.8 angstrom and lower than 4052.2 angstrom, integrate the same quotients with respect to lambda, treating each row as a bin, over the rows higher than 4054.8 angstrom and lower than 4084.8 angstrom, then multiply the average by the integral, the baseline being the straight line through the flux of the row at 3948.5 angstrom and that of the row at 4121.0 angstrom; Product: 31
